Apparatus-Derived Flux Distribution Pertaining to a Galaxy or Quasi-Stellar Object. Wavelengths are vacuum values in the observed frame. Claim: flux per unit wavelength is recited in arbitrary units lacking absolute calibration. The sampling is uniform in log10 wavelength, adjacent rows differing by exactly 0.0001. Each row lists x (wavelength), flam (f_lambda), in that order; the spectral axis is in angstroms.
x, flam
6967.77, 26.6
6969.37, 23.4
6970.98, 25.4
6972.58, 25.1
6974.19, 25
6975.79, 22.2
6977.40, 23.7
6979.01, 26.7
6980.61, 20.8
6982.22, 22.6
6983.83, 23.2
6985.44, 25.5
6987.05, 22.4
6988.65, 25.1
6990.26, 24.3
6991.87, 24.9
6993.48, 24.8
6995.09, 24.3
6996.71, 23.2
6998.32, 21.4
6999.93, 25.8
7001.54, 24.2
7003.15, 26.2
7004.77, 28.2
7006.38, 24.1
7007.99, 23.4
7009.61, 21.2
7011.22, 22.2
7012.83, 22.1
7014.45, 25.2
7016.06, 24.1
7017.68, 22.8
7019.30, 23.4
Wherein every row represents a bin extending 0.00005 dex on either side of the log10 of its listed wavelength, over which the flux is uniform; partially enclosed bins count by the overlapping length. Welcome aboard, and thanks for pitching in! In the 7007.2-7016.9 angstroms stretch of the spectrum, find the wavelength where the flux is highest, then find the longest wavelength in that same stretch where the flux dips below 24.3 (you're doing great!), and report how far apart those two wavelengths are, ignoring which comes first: 1.6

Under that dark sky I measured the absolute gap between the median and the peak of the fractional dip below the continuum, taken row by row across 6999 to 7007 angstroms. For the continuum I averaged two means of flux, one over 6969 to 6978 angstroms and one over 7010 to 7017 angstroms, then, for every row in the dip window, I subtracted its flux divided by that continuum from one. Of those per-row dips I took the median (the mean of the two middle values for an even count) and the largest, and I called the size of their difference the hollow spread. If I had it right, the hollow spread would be 0.072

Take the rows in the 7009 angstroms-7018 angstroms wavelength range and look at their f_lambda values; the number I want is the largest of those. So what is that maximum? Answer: 25.2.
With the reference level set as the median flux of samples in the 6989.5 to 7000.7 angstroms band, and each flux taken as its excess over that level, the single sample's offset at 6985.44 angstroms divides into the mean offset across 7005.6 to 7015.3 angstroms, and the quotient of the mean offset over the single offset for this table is -1.1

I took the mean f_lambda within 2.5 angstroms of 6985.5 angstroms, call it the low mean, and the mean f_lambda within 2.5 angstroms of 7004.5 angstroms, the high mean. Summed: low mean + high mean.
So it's 49.9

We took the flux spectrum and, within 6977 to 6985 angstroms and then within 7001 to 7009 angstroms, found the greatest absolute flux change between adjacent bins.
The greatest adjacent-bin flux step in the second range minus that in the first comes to -1.8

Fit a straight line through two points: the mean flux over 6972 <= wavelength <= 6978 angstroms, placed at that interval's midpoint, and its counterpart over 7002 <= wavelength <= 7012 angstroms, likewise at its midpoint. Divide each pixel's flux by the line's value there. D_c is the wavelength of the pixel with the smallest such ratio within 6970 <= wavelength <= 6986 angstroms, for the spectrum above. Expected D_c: 6980.61 angstroms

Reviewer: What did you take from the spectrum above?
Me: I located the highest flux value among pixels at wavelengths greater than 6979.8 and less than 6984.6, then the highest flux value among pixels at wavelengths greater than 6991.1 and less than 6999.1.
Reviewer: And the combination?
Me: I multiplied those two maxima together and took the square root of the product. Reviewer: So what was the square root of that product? 24.0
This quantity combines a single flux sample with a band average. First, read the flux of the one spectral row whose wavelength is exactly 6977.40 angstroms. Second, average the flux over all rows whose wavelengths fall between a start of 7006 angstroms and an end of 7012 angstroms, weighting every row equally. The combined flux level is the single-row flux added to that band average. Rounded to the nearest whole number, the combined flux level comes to 46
